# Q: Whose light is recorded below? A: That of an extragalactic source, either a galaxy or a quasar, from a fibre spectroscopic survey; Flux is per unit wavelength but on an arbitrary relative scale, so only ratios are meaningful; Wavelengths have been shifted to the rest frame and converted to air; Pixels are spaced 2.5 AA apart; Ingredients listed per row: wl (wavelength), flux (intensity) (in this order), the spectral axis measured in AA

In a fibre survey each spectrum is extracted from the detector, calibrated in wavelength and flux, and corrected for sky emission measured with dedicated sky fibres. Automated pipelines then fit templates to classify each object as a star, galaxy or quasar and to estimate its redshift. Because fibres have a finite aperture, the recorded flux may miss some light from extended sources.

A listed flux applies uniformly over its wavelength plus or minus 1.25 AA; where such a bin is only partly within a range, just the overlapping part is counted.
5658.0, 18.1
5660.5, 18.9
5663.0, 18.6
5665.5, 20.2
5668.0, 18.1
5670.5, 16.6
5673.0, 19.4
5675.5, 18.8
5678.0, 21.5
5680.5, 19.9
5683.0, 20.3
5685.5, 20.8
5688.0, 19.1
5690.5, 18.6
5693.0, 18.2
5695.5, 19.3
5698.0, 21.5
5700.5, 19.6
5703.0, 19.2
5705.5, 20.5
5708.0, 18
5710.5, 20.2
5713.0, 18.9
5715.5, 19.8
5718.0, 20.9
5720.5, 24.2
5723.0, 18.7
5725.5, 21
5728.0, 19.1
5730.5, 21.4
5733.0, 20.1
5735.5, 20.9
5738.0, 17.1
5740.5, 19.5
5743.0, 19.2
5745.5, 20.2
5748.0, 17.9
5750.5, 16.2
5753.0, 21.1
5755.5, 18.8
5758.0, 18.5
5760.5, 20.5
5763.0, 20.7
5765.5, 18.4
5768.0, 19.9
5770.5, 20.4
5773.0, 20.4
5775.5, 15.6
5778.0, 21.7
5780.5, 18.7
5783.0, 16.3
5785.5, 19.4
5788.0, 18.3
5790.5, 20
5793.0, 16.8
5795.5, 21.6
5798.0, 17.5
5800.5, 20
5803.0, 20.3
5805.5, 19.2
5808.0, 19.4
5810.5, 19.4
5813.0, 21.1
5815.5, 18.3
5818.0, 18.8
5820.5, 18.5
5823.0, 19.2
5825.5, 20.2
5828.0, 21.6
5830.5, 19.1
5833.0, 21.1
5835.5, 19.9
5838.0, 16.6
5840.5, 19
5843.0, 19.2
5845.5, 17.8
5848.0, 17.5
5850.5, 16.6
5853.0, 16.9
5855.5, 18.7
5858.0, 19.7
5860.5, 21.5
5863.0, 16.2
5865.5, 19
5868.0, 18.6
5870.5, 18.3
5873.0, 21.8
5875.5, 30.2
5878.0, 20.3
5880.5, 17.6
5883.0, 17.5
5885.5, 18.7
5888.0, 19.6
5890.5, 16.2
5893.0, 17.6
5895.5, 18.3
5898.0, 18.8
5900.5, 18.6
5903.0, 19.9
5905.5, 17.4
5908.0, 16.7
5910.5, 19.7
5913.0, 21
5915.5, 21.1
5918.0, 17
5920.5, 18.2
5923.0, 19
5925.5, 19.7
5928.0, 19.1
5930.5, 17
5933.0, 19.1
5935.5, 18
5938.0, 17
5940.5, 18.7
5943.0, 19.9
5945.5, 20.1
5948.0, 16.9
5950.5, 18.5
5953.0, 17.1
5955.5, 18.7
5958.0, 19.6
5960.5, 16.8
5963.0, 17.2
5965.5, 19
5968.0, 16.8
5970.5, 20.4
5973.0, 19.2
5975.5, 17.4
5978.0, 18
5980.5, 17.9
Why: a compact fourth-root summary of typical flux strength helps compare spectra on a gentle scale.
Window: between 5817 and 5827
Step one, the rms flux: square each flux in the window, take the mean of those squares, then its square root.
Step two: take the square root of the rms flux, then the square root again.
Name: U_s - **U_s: 2.09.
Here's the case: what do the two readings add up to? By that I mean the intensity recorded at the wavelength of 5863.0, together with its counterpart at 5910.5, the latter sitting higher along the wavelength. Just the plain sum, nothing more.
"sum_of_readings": 35.9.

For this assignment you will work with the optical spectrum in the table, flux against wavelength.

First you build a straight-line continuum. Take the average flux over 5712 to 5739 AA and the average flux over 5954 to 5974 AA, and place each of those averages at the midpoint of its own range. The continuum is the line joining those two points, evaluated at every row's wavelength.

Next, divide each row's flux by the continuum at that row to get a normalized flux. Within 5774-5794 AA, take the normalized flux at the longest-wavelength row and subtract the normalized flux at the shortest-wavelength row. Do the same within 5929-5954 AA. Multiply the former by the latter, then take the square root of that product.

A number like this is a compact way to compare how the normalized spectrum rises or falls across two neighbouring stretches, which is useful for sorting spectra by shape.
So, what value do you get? 0.030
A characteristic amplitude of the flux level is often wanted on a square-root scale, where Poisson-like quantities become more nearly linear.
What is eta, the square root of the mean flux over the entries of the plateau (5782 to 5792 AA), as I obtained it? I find 4.30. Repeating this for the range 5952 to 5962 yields 4.25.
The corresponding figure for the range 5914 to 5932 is 4.33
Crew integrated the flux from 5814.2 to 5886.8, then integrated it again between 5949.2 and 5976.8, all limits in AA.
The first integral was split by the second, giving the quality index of 2.8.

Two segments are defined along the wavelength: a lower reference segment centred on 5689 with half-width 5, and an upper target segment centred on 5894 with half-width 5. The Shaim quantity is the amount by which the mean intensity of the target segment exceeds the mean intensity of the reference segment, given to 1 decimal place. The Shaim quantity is -1.5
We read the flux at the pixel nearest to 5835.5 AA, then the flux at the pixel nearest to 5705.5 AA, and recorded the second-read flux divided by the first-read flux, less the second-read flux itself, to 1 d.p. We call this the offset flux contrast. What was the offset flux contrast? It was -19.5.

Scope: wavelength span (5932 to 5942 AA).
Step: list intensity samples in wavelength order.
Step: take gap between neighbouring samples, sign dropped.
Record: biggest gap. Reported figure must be 1.7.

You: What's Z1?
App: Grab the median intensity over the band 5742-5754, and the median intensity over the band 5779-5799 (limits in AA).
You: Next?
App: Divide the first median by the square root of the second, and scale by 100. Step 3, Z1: 446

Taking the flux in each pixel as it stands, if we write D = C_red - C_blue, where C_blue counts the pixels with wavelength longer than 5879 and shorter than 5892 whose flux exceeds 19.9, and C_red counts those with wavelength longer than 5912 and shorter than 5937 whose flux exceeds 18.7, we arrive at 6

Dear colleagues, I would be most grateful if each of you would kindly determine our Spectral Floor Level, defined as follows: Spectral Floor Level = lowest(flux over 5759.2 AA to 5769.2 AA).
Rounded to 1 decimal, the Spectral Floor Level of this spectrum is 18.4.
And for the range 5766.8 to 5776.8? 15.6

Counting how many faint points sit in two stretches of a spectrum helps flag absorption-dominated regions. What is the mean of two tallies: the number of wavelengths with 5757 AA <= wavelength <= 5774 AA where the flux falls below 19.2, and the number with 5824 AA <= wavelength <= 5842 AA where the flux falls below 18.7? 1.5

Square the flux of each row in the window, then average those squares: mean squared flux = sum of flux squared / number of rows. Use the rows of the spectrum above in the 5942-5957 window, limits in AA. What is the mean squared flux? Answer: 345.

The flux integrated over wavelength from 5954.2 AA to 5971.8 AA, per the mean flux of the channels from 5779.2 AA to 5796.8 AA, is 17.2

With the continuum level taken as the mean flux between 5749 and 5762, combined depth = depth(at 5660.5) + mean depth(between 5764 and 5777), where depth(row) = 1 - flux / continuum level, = 0.01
